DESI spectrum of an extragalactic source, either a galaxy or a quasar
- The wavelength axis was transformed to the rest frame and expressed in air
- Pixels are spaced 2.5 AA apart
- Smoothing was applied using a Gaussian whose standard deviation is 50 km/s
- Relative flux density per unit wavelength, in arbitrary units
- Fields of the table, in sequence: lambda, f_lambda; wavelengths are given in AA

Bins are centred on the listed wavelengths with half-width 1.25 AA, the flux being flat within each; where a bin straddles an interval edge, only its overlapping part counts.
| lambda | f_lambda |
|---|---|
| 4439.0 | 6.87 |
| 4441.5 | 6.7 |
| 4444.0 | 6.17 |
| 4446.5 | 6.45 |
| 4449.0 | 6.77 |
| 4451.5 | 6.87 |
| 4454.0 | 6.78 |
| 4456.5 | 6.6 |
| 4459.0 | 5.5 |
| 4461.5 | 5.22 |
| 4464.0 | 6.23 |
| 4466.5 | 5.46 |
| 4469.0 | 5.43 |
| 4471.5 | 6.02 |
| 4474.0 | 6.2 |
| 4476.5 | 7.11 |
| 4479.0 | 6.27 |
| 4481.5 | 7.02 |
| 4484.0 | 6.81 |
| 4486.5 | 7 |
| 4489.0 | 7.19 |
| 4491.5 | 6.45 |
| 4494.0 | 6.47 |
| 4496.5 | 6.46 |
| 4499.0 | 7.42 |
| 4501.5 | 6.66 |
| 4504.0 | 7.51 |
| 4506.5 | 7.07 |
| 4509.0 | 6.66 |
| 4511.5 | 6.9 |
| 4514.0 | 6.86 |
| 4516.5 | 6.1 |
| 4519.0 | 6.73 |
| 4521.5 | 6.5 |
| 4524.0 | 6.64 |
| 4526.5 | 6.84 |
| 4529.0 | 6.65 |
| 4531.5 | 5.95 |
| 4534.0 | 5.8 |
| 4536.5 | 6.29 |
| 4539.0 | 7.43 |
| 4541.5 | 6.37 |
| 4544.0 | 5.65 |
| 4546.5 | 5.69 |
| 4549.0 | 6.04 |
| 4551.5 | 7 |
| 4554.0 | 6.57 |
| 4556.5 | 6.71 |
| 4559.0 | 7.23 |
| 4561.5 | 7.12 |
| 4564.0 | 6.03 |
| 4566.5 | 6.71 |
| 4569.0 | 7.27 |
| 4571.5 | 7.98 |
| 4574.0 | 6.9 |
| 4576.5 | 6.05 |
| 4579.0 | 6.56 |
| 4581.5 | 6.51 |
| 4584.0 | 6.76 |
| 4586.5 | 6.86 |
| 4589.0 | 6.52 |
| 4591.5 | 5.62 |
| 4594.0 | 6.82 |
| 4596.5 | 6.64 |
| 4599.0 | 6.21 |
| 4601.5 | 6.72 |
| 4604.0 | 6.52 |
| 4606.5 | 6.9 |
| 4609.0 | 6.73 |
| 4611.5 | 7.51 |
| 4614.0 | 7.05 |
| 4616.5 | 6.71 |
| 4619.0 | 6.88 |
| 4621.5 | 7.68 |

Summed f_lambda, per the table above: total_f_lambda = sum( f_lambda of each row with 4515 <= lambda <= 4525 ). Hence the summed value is 26.0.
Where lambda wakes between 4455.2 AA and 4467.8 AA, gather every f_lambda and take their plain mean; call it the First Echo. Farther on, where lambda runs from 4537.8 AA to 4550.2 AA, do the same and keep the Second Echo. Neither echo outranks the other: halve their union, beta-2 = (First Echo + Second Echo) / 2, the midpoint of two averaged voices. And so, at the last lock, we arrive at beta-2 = 6.0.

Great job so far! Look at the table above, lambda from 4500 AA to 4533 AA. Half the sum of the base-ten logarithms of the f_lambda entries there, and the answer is 5.4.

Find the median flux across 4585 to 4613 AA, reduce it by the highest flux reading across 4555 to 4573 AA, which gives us -1.3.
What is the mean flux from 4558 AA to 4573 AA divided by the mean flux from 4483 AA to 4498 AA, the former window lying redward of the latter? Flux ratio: 1.05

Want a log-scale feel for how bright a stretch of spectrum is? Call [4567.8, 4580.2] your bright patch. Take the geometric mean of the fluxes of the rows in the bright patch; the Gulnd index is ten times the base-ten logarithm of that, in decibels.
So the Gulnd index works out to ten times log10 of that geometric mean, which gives 8.40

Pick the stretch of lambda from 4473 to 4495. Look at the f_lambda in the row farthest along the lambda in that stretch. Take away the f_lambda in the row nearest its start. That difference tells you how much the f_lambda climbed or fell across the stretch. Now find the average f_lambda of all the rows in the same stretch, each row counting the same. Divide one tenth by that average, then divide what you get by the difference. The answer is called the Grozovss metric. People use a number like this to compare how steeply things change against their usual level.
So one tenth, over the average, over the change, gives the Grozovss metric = 0.055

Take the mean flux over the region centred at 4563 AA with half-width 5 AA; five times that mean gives 33.9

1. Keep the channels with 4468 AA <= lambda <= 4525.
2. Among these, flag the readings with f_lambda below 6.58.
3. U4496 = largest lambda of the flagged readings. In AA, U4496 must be 4521.5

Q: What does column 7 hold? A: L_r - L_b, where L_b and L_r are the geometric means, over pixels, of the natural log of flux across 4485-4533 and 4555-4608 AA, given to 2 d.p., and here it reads -0.01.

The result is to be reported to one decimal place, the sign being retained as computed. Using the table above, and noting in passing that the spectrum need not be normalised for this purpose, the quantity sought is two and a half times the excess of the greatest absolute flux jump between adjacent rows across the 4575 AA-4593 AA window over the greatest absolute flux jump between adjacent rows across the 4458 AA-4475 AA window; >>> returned -0.3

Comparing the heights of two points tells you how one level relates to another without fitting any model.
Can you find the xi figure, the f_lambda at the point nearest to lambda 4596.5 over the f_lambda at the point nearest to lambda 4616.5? 0.99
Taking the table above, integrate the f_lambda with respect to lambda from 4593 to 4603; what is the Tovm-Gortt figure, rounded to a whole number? 66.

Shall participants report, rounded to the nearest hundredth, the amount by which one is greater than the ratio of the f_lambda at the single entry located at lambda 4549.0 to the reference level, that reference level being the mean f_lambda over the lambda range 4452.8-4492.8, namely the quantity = 0.05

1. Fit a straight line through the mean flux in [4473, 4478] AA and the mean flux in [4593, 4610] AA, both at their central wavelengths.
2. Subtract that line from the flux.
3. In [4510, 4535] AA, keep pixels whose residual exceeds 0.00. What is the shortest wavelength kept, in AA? 4511.5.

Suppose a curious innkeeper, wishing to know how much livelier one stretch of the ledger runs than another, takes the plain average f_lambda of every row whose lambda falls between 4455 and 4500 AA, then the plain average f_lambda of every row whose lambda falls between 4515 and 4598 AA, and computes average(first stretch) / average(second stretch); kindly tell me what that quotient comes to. 0.97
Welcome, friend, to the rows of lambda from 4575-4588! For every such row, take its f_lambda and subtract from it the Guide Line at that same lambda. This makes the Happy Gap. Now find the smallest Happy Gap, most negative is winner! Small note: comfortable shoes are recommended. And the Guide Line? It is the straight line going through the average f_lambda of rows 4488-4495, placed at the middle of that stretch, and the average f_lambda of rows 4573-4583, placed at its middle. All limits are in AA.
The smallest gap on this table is -0.5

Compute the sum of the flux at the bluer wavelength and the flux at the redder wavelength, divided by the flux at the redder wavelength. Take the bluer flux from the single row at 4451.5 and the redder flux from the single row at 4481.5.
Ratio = 1.98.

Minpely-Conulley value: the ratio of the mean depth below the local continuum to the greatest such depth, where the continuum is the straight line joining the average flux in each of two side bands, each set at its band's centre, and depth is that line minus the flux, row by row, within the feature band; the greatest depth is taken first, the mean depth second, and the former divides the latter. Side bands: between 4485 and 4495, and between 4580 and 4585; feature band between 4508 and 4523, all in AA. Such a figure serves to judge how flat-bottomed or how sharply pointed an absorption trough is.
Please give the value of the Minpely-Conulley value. 0.18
